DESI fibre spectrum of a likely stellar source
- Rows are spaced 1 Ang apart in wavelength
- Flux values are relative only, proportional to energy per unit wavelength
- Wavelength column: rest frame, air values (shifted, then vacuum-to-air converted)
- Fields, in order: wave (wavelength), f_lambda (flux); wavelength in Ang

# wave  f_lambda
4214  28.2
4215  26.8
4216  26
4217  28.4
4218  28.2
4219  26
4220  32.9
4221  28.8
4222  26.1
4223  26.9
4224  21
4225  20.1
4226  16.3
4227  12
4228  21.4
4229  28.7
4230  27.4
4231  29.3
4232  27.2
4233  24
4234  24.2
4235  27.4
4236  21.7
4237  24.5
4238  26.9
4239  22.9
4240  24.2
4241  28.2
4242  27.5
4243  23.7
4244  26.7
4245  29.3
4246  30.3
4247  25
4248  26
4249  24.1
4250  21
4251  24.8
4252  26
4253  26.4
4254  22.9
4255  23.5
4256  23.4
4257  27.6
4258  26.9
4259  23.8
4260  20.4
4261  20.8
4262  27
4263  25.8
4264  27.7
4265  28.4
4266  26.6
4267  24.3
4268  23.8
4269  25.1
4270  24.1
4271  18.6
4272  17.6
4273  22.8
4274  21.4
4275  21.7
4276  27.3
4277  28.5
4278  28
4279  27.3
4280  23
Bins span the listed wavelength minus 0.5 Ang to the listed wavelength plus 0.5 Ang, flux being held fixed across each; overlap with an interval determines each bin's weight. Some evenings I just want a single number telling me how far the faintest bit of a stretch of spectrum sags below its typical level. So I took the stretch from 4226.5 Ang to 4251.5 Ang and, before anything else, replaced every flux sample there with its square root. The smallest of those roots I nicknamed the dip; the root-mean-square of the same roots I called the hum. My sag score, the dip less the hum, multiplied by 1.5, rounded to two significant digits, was -2.3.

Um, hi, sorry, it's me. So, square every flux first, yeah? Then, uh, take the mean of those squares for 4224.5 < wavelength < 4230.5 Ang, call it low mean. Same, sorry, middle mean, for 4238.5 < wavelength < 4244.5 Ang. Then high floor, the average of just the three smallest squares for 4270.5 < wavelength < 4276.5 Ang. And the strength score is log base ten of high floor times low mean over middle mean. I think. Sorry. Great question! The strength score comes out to 2.43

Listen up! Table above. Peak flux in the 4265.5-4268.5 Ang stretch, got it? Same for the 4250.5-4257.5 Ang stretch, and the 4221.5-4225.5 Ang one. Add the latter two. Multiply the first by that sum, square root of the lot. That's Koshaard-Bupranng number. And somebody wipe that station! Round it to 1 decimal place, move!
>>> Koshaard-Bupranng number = 38.1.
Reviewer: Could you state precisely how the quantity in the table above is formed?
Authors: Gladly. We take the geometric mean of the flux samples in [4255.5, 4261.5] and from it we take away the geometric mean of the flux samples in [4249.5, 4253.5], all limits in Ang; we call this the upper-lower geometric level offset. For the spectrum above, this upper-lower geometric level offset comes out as -1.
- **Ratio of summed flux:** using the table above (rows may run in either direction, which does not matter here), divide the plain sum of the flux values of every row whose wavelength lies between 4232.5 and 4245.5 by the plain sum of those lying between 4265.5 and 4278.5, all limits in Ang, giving 1.07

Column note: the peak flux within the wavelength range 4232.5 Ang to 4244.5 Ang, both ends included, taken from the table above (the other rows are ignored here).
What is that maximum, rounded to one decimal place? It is 28.2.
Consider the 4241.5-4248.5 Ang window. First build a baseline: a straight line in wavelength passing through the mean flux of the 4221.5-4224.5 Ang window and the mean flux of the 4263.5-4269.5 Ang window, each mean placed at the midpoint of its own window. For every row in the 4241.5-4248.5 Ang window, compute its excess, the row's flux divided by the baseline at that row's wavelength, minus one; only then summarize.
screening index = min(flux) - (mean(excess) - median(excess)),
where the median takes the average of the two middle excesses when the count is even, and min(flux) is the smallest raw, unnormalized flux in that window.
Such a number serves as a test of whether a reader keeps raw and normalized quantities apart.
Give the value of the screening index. 23.7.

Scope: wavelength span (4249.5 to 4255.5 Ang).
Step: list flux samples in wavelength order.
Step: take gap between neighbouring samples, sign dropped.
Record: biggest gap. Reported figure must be 3.8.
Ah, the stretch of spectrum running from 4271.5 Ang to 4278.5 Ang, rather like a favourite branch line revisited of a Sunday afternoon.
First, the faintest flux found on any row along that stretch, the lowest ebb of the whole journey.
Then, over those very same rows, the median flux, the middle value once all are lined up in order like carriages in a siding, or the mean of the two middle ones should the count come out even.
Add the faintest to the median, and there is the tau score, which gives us 40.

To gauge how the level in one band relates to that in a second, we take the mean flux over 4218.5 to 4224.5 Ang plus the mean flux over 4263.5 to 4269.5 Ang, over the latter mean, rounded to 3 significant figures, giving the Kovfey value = 2.04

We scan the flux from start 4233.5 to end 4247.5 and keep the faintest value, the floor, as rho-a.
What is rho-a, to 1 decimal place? 21.7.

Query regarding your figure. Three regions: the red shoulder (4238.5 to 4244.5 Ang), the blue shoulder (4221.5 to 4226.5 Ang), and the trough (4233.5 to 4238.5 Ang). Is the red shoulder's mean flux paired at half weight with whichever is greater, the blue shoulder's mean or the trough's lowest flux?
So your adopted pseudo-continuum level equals 23.81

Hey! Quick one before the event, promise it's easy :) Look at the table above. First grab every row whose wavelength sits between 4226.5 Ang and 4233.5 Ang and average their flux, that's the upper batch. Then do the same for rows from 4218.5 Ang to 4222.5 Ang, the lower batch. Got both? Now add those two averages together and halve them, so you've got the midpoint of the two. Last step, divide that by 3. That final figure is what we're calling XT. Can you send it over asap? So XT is 8.8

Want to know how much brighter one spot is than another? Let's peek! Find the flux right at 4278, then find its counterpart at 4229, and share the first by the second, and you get 0.98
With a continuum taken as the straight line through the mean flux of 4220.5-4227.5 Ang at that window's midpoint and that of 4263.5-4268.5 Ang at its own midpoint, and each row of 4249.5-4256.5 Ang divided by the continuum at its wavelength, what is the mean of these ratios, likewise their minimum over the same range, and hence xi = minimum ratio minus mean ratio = -0.11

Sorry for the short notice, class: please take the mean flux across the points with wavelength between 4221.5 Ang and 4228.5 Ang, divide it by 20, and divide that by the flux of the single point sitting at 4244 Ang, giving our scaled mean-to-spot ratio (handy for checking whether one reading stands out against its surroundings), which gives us 0.038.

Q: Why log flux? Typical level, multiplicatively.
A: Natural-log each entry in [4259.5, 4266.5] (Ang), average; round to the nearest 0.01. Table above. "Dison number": 3.22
